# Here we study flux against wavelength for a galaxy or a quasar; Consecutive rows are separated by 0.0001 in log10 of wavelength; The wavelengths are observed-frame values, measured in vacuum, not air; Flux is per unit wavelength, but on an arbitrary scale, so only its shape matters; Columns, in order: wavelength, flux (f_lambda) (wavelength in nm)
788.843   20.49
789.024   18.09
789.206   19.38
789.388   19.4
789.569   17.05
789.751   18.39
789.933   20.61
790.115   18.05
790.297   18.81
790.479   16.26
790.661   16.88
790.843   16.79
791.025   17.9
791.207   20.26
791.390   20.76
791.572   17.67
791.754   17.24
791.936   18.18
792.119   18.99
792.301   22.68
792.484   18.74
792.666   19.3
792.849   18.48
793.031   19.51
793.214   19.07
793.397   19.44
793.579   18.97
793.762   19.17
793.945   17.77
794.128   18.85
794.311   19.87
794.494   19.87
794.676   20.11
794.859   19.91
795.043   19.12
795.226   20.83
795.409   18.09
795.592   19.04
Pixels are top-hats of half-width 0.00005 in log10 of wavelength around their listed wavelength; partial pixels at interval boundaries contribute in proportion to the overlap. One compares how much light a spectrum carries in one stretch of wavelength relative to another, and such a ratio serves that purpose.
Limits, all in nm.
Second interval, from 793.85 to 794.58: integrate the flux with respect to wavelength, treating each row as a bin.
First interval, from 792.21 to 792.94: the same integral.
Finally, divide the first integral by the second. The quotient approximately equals 1.04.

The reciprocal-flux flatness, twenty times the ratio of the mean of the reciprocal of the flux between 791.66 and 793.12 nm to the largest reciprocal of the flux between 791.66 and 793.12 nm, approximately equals 18.1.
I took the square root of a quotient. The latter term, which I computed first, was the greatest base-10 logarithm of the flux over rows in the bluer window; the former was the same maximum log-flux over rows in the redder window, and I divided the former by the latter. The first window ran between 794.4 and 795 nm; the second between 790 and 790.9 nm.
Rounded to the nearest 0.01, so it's 1.01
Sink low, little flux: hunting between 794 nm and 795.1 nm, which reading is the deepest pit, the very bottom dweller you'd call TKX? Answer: 18.85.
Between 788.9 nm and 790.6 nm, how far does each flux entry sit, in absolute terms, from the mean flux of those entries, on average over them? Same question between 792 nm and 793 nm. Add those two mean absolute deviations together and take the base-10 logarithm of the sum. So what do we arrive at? 0.34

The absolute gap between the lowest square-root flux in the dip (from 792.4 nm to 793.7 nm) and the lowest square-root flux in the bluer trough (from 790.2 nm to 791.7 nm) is 0.266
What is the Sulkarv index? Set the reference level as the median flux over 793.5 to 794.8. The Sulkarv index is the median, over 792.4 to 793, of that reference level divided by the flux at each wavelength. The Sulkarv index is 1.02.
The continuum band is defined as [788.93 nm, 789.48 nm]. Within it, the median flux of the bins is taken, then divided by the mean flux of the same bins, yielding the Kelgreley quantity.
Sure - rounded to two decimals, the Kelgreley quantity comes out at 1.02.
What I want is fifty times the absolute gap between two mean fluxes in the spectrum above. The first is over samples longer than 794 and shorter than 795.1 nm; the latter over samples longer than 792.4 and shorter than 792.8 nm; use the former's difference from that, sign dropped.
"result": 30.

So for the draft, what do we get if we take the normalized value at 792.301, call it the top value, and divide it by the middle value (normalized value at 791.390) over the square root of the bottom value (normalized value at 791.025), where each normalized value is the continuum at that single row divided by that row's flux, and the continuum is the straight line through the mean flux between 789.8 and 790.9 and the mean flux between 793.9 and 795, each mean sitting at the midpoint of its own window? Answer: 0.94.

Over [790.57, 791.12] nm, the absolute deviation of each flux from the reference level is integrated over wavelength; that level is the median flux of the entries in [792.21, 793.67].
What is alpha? 1.1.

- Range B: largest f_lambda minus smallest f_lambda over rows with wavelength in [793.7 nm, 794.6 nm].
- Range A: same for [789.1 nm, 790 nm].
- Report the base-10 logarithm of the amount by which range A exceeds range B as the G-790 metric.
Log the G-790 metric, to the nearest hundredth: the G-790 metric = 0.16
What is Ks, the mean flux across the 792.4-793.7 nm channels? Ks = 19.1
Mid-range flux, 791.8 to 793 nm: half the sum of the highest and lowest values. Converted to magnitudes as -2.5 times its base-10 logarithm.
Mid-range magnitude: -3.28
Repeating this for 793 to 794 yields -3.18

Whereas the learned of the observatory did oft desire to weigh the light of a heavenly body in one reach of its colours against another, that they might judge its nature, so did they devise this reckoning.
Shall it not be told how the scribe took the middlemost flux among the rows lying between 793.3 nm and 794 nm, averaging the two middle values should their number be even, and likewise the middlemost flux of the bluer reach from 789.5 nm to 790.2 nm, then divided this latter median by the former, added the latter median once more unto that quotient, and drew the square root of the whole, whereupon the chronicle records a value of 4.38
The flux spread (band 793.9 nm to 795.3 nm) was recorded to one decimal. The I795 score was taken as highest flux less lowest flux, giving 3.1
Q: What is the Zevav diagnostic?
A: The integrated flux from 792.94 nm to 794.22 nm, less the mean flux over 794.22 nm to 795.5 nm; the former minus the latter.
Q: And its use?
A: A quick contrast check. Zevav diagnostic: 4.58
